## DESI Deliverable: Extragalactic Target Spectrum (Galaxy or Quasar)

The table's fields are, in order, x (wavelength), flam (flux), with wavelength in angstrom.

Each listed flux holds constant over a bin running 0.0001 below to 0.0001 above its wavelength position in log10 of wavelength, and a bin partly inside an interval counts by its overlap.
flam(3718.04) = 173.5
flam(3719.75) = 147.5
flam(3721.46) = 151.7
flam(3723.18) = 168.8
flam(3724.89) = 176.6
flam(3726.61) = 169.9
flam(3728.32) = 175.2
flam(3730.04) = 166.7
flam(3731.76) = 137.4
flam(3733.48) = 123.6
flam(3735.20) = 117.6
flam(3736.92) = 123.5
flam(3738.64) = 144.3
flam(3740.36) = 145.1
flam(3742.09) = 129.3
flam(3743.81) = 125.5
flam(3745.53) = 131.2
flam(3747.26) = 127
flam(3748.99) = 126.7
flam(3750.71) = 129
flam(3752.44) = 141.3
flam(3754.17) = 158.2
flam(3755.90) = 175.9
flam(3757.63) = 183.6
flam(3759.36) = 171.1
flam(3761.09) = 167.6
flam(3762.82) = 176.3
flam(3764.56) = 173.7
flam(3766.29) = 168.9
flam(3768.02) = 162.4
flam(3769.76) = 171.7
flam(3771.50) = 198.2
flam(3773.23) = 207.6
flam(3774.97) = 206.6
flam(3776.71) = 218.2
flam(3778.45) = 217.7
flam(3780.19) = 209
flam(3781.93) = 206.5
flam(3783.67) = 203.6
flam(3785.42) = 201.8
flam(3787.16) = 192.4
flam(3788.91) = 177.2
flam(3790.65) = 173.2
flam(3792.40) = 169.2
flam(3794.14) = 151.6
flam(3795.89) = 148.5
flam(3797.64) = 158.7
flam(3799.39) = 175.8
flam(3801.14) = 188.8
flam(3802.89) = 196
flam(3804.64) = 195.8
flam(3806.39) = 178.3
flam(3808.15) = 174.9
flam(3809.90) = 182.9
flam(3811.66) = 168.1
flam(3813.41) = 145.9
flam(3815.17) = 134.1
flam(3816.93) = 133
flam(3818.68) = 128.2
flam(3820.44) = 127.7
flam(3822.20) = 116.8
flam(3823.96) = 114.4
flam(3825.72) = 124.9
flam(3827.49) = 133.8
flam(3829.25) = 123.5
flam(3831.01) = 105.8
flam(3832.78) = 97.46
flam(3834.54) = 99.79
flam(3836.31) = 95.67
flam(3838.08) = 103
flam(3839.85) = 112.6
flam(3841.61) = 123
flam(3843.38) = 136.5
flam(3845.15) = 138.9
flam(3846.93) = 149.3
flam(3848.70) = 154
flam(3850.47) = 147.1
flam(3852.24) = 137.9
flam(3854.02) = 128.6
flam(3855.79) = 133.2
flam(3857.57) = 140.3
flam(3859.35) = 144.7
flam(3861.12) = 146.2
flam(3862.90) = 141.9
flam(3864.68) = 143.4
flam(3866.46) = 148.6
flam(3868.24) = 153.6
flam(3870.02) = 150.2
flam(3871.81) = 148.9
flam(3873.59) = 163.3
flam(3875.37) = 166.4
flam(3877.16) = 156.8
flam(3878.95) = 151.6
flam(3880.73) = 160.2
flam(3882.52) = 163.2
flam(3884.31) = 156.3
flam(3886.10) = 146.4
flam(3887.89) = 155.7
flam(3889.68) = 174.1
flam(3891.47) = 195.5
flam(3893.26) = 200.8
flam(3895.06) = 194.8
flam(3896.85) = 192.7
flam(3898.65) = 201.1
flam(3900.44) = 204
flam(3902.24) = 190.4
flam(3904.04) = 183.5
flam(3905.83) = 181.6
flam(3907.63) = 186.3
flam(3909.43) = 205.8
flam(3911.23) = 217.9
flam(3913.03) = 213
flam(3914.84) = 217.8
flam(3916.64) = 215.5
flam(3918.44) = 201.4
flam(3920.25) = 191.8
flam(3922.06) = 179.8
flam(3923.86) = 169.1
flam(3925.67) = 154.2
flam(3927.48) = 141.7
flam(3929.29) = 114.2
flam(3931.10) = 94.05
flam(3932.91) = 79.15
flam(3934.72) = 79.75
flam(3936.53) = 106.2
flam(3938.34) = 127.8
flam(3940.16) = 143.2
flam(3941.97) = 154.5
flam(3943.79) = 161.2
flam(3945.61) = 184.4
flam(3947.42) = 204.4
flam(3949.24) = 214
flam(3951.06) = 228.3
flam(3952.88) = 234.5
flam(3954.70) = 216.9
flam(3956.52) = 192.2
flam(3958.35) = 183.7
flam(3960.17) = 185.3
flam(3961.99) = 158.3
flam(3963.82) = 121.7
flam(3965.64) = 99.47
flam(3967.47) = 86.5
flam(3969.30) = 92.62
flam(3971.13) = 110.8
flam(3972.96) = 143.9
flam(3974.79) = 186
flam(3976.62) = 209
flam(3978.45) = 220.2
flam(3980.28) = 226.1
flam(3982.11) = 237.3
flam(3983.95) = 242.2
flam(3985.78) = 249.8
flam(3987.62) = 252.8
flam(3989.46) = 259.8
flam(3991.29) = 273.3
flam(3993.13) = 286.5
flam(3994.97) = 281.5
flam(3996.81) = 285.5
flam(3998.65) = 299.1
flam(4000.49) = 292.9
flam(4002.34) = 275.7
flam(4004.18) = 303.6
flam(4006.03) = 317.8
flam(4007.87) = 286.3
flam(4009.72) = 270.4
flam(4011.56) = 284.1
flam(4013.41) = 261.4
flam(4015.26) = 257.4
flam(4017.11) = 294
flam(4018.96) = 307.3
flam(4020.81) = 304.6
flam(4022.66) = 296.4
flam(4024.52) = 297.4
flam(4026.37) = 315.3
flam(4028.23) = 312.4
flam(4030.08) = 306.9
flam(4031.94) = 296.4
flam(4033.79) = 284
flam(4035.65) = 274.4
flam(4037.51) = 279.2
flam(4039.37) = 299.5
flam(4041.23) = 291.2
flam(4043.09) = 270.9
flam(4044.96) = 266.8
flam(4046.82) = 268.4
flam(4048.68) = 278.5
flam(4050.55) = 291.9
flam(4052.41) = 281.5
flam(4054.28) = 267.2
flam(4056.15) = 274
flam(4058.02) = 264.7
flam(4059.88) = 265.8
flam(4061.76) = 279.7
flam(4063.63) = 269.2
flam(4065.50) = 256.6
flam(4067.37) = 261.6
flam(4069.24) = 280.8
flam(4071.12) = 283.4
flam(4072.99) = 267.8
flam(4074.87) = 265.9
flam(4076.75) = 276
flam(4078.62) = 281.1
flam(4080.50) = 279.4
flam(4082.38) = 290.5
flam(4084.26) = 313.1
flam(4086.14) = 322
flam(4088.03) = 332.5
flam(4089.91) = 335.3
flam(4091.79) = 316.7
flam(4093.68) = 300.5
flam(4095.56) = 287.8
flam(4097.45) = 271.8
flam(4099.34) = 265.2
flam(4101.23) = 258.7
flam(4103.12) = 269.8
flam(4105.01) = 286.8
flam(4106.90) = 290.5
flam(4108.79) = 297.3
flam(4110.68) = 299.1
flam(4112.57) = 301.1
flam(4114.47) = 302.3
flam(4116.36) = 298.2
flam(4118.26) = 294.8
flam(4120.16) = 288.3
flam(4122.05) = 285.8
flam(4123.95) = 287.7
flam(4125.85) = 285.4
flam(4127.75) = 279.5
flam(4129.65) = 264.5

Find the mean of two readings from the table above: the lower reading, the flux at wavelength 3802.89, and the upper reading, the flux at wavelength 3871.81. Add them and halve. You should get 172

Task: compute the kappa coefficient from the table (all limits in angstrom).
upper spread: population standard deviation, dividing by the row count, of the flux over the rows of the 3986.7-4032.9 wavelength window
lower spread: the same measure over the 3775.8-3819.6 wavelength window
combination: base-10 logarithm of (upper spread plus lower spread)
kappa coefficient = 1.64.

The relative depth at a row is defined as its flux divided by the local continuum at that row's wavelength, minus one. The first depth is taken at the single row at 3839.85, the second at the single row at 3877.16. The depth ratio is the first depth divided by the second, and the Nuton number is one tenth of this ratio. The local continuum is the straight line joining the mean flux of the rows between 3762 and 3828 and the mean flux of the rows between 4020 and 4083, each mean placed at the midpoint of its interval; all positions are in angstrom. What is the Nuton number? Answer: 0.17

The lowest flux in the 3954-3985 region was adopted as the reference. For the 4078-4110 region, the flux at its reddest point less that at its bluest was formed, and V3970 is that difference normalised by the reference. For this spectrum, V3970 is 0.19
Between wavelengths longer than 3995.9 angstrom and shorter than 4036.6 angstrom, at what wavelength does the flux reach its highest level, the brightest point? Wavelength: 4006.03 angstrom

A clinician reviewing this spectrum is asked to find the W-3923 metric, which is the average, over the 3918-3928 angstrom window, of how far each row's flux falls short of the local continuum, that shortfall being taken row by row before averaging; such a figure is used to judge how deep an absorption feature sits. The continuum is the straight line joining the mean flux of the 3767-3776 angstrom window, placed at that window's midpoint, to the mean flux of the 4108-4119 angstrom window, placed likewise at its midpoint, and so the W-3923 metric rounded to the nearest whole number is 65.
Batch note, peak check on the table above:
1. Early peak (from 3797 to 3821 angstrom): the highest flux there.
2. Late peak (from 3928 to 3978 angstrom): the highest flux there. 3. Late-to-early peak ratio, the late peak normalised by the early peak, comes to 1.2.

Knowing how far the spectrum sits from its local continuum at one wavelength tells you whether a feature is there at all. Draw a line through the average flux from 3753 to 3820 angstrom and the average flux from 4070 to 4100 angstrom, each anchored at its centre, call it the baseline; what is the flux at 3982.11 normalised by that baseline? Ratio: 0.937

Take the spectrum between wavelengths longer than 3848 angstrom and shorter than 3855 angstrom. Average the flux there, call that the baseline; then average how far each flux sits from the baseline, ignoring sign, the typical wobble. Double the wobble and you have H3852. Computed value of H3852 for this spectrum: 17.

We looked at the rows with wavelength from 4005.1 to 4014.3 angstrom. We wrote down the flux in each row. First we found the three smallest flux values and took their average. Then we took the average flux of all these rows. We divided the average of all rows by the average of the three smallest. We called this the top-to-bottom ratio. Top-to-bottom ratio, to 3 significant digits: 1.04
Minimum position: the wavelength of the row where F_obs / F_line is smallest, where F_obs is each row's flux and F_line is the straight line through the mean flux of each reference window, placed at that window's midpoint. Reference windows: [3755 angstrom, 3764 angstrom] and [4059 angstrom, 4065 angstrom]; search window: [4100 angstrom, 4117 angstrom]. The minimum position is 4101.23 angstrom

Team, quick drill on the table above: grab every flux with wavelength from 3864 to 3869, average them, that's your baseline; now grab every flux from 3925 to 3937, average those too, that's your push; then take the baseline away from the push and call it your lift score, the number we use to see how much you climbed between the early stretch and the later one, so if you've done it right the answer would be -39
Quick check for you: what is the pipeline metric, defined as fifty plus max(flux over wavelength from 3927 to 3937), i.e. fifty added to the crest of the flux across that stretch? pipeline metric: 192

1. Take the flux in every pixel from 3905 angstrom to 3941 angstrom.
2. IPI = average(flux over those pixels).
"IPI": 161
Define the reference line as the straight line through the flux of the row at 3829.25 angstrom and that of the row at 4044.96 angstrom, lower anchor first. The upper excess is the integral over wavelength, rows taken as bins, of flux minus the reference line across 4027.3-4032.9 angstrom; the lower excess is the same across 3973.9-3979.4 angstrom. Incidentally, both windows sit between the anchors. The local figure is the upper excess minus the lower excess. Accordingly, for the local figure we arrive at 359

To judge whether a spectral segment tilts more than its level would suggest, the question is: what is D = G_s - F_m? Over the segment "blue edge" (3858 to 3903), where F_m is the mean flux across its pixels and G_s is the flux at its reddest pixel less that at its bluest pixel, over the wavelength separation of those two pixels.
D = -165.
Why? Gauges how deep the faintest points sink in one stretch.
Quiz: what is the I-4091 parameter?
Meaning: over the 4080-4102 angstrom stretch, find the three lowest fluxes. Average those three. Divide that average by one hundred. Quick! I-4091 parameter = 2.7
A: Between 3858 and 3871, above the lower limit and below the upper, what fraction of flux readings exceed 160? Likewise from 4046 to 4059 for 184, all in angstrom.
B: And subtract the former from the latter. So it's 1.0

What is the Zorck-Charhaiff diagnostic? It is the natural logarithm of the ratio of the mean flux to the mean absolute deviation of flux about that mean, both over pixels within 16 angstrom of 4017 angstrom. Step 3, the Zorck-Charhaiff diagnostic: 2.99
